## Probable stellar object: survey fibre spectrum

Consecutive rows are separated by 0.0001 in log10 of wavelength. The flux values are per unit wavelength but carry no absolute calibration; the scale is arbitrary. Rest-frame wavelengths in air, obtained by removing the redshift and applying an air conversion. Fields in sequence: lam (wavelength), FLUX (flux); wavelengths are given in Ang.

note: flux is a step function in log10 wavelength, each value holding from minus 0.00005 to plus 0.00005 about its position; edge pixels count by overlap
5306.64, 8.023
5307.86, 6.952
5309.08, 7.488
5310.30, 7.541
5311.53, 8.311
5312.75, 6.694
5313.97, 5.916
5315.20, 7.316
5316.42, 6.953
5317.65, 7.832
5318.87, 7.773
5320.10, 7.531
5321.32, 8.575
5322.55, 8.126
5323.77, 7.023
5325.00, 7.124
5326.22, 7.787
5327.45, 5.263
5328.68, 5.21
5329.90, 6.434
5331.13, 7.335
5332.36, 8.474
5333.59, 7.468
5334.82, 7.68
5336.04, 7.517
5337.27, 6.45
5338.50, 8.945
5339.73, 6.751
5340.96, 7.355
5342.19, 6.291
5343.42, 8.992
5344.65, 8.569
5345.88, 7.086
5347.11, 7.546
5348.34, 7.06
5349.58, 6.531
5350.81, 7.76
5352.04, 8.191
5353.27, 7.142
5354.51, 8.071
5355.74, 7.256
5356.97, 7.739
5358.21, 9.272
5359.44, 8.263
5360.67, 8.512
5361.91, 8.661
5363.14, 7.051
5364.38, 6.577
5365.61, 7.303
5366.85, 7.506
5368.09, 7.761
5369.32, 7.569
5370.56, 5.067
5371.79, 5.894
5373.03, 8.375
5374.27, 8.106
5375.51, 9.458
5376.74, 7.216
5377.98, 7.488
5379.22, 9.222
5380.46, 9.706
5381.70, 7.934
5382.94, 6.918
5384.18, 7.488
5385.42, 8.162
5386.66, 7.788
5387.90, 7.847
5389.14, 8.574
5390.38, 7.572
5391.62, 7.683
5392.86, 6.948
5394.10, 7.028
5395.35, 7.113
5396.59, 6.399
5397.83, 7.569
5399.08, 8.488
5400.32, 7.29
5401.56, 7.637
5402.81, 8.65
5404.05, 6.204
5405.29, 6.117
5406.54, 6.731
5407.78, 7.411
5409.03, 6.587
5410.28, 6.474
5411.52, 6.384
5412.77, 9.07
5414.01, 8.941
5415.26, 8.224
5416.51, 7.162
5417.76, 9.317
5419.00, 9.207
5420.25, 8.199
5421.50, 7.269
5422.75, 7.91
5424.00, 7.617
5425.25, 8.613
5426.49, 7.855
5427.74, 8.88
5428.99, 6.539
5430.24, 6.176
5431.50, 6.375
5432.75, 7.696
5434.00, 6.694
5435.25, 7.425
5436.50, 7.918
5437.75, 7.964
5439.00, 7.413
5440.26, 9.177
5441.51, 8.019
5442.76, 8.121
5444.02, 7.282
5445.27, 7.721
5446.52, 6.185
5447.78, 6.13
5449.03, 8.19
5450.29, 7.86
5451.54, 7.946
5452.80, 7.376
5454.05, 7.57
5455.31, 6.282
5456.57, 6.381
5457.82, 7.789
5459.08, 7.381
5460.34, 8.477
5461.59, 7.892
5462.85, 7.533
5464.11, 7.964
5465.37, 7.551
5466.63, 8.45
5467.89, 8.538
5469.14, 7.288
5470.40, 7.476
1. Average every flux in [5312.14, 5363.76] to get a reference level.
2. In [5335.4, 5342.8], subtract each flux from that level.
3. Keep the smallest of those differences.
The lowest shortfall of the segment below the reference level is -1.5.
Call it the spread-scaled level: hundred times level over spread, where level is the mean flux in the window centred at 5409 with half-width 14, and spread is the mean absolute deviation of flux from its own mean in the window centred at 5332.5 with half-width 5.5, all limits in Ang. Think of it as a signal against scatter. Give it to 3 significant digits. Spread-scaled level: 827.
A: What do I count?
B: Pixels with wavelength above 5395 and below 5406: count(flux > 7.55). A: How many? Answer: 4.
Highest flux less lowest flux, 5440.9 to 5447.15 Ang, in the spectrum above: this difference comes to 1.9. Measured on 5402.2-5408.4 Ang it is 2.5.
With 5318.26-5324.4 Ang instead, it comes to 1.6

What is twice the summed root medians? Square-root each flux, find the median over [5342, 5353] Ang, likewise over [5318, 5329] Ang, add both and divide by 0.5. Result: 10.98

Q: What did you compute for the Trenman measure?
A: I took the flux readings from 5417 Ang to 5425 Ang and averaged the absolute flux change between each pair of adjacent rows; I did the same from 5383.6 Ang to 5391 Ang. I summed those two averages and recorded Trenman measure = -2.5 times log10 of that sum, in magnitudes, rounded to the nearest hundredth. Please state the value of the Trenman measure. -0.16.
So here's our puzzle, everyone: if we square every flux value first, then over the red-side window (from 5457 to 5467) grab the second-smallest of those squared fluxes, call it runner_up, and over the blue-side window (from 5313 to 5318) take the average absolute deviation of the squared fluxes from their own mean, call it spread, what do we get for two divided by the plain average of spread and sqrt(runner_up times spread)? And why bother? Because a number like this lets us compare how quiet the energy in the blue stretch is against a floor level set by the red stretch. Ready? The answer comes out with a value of 0.14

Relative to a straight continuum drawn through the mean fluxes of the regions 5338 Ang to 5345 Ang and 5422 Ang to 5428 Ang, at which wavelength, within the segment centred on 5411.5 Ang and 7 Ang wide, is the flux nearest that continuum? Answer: 5414.01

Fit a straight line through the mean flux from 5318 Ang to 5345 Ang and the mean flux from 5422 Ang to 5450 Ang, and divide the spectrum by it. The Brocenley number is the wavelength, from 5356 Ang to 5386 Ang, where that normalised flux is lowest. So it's 5370.56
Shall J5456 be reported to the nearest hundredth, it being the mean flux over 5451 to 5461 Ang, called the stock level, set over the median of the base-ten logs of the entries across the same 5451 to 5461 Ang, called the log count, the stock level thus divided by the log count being 8.47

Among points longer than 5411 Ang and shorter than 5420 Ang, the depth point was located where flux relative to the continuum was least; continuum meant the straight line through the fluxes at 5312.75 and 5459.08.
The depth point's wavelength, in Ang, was 5411.52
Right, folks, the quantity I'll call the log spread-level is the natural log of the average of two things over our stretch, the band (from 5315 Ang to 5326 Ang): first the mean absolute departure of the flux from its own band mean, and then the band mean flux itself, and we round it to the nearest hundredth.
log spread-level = 1.39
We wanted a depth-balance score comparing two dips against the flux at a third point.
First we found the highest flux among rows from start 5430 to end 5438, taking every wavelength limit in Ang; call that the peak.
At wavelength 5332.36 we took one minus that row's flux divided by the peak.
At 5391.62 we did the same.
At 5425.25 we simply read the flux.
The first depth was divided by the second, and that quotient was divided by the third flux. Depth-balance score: -0.21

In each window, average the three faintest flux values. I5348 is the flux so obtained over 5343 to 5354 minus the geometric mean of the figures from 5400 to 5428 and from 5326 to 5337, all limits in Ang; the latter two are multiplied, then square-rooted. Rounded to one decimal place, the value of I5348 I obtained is 1.0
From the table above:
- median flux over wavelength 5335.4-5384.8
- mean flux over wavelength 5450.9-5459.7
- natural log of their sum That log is 2.69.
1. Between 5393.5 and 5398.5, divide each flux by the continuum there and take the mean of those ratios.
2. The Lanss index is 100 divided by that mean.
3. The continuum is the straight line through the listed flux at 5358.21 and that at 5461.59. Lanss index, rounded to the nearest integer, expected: 125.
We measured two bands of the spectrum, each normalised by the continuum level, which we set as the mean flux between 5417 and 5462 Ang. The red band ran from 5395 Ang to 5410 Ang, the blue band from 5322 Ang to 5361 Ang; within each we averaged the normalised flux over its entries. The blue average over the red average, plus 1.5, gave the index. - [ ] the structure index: 2.54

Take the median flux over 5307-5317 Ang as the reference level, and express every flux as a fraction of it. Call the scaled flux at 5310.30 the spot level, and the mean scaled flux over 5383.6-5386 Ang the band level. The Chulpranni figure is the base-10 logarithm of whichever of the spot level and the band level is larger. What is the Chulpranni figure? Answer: 0.040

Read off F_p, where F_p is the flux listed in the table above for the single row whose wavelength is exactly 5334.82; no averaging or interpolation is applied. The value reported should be 7.68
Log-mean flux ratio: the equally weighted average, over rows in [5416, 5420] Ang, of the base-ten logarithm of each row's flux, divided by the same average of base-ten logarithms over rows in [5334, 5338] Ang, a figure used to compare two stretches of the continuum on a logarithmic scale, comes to 1.08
